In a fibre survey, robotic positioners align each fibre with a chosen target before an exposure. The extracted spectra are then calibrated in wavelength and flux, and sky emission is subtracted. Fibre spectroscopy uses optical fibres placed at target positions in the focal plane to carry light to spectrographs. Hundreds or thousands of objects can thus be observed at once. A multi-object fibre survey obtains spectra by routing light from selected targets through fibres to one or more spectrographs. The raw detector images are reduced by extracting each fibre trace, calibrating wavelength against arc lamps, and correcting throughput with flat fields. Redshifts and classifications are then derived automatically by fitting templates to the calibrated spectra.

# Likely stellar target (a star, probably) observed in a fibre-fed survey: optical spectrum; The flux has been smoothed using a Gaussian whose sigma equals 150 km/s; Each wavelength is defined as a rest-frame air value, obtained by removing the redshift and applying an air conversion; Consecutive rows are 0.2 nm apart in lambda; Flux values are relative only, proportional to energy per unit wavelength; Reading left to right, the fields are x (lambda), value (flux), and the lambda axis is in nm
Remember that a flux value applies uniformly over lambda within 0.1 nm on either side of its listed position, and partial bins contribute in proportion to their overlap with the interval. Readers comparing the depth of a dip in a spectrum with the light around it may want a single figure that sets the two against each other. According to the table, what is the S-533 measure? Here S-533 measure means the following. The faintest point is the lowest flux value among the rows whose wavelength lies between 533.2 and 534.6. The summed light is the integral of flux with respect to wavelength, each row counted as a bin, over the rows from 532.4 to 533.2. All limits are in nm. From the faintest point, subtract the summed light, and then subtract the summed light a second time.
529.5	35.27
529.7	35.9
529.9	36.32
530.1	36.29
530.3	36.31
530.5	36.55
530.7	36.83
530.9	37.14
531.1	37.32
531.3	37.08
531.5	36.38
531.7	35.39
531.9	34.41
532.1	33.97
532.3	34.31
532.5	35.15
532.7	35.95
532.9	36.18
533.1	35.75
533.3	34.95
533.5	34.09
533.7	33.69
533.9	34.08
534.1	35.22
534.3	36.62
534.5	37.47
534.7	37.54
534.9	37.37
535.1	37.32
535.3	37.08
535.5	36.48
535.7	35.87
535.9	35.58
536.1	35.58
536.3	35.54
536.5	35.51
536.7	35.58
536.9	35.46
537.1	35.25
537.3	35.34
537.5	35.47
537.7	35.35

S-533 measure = -24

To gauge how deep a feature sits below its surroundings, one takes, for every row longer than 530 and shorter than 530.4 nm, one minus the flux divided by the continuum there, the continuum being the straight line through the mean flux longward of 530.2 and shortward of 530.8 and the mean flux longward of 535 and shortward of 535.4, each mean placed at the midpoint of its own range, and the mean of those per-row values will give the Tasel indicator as 0.01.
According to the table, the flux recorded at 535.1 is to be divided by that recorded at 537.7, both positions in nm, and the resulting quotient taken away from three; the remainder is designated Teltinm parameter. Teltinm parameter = 1.94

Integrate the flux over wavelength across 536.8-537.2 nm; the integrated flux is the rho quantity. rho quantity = 14.1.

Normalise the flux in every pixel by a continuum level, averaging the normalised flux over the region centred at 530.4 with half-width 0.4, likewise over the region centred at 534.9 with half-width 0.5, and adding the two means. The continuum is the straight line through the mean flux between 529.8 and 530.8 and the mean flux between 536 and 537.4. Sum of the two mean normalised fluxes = 2.05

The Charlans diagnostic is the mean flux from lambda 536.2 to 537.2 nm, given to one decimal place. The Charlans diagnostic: 35.5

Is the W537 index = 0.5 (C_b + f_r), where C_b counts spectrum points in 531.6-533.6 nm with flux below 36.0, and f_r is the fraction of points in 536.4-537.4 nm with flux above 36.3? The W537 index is 4.5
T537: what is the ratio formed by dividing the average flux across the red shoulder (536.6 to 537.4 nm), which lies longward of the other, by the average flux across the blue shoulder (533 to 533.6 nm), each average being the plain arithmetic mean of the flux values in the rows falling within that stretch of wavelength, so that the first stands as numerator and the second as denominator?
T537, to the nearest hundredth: 1.01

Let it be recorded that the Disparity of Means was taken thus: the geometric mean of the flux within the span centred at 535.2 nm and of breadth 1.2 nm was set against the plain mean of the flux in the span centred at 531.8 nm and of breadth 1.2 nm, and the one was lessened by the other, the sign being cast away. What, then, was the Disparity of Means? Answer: 1.7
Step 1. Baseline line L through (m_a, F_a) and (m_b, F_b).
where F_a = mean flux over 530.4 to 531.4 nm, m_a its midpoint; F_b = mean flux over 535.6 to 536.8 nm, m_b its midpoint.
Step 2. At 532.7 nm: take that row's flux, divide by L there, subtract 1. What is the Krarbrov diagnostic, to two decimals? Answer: -0.02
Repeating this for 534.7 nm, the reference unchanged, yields 0.04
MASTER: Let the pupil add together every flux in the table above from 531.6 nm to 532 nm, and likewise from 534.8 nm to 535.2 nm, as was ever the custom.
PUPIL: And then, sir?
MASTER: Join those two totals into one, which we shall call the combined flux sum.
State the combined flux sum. 144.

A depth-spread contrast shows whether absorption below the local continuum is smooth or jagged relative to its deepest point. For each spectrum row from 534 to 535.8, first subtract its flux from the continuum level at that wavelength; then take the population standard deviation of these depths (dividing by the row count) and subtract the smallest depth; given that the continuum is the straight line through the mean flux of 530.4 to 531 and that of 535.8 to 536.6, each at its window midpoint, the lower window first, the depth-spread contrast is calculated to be 2.4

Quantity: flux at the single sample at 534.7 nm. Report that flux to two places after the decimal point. 37.54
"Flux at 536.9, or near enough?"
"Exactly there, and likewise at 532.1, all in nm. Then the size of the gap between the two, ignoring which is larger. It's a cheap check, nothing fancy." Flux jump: 1.5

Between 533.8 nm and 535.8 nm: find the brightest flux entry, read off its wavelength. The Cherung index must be 534.7 nm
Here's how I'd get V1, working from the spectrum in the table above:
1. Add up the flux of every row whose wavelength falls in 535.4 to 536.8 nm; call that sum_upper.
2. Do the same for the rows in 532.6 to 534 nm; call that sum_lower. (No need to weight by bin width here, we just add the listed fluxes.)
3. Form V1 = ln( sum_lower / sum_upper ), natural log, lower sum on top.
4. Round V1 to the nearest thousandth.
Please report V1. -0.022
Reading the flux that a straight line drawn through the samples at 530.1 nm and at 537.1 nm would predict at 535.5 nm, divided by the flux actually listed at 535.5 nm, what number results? 0.97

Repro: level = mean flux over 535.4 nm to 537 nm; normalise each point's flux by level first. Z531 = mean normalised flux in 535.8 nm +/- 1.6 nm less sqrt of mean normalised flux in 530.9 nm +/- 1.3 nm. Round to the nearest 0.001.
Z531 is 0.008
